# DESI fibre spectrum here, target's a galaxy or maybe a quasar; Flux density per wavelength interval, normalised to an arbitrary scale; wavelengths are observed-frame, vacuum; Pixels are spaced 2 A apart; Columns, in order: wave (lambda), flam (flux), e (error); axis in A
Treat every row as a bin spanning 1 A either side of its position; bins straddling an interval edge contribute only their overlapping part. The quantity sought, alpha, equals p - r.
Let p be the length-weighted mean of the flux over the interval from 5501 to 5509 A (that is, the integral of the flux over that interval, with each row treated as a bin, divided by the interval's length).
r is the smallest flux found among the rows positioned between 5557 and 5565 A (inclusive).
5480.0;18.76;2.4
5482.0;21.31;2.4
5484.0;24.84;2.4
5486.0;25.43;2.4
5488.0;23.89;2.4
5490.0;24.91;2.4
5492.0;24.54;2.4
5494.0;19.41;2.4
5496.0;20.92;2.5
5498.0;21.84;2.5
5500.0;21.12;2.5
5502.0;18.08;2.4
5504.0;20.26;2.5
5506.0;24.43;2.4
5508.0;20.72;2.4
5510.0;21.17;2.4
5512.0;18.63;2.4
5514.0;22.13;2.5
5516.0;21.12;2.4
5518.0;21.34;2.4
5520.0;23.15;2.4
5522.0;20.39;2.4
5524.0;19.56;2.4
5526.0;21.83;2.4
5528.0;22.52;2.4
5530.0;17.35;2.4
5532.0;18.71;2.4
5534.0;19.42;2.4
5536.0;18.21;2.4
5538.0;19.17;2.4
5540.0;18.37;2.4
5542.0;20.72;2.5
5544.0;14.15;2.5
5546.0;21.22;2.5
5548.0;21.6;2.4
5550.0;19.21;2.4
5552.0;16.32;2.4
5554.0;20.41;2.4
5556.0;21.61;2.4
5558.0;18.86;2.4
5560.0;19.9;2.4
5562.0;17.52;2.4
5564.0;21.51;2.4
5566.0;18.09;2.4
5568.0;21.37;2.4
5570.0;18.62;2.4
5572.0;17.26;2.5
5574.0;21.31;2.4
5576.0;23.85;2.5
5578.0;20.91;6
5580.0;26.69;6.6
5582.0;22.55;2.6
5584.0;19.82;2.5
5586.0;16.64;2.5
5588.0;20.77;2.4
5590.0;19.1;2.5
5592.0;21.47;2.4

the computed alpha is 3.4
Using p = 20.9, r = 17.52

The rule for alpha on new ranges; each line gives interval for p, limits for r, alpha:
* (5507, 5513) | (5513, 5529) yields 0.6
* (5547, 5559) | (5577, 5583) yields -1.2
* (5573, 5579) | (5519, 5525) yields 2.5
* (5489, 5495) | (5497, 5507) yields 4.9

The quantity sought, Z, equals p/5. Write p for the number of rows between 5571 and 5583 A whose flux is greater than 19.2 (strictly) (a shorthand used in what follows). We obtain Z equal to 1.0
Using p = 5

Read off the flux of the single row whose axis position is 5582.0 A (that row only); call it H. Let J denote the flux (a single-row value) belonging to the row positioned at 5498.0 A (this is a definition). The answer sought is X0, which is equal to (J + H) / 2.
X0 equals 22.2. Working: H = 22.55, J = 21.84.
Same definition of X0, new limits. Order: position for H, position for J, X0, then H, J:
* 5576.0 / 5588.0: 22.3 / 23.85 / 20.77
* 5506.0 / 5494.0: 21.9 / 24.43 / 19.41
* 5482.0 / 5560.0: 20.6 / 21.31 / 19.9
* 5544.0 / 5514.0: 18.1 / 14.15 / 22.13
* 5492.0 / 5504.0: 22.4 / 24.54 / 20.26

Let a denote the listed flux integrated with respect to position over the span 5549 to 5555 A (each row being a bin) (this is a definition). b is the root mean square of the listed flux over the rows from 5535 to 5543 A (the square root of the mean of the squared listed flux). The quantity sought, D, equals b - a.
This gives -93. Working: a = 112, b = 19.1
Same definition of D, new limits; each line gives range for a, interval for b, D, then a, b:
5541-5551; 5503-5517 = -173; 194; 21.3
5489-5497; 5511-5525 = -159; 180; 21.0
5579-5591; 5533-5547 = -232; 251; 18.9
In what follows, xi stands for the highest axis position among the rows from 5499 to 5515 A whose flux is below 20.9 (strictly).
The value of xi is 5512.0 A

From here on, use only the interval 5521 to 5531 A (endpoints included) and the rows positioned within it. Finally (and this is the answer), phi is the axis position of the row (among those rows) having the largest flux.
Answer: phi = 5528.0 A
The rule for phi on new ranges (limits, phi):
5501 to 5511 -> 5506.0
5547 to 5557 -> 5556.0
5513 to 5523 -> 5520.0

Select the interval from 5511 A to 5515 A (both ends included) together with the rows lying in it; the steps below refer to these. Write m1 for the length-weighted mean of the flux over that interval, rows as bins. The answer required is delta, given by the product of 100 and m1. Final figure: 2038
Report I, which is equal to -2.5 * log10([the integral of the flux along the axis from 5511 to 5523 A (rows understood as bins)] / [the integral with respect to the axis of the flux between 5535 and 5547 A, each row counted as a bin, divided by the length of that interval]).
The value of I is -2.83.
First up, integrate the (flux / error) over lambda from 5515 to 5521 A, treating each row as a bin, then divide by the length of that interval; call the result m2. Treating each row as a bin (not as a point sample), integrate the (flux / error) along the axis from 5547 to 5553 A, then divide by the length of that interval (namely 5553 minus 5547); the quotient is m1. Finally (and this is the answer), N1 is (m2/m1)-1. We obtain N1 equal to 0.15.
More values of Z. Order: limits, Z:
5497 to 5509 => 1.0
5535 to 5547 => 0.4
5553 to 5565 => 0.8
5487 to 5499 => 1.2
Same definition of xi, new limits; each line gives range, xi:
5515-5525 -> 5524.0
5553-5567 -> 5566.0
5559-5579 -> 5572.0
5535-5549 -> 5544.0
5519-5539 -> 5538.0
